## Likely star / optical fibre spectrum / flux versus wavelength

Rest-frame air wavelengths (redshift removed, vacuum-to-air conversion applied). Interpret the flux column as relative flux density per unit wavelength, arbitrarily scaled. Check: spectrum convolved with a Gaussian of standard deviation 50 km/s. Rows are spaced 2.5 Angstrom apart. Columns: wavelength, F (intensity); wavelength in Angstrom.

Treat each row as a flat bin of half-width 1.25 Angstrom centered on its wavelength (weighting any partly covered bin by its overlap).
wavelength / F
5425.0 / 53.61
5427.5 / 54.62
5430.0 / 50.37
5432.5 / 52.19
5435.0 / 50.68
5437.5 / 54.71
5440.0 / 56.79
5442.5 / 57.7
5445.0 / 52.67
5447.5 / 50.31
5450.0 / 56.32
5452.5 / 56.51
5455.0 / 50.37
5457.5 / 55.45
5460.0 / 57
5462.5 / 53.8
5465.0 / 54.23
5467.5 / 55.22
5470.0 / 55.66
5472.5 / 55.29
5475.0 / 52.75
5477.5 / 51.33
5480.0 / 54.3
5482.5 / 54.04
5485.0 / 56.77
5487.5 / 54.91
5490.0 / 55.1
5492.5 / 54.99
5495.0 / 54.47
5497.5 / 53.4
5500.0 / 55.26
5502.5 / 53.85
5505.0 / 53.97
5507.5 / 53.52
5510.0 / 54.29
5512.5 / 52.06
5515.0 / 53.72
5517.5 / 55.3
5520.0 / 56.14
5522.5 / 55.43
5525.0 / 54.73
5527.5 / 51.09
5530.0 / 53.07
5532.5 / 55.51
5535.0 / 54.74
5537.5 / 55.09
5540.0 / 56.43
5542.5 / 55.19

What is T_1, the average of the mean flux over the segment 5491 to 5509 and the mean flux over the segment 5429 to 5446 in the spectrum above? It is 53.9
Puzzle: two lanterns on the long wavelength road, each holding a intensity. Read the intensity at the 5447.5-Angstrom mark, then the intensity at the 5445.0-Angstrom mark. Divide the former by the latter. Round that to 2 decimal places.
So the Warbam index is 0.96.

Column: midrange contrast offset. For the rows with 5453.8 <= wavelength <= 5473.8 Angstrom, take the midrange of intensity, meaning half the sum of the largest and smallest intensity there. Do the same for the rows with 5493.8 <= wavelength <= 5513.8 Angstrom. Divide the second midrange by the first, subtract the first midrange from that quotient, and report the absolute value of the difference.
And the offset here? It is 52.7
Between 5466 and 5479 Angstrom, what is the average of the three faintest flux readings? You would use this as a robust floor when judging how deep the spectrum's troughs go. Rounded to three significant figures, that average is 53.1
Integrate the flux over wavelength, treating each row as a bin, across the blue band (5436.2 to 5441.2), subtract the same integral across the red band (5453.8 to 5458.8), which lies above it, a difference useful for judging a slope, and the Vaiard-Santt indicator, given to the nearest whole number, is 14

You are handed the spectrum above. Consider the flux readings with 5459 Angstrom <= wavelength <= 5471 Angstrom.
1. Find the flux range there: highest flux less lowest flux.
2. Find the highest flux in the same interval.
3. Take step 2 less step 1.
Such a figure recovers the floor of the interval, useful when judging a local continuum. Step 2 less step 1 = 53.8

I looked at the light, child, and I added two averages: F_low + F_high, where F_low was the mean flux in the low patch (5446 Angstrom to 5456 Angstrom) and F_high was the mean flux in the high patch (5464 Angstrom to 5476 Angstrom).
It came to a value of 108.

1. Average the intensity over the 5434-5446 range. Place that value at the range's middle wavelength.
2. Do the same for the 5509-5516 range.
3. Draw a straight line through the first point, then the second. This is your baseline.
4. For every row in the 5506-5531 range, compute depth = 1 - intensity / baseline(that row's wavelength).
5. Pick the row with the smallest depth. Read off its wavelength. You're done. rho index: 5520.0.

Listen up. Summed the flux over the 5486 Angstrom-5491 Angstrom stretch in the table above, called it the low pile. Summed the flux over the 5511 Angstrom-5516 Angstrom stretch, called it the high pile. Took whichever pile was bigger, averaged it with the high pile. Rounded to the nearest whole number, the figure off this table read 108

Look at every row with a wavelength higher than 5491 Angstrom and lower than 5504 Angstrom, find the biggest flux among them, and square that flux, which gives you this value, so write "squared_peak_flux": 3054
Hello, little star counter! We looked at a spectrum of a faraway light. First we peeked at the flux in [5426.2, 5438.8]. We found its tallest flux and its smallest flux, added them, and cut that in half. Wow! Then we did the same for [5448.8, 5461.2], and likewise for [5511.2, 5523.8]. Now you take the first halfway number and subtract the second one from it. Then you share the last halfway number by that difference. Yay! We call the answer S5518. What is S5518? -47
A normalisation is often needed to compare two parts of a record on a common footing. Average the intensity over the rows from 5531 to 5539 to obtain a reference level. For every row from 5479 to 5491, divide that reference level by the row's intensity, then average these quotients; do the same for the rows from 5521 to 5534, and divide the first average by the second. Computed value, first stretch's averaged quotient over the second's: 0.98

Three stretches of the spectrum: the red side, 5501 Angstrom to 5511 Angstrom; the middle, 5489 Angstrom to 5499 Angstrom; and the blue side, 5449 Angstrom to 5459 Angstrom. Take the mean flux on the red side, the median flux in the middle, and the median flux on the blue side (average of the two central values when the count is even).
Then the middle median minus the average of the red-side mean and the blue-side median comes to -0.2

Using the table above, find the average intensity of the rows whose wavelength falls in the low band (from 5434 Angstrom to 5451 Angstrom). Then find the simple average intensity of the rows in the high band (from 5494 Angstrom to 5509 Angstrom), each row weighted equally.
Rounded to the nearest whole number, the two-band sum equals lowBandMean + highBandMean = 108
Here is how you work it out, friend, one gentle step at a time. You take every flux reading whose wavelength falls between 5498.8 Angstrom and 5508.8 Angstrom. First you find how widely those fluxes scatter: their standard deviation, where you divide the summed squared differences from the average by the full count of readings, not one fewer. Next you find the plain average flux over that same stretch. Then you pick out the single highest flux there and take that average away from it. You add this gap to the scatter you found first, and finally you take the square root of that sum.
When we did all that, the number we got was 1.33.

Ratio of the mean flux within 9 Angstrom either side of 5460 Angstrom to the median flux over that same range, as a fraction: 0.99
